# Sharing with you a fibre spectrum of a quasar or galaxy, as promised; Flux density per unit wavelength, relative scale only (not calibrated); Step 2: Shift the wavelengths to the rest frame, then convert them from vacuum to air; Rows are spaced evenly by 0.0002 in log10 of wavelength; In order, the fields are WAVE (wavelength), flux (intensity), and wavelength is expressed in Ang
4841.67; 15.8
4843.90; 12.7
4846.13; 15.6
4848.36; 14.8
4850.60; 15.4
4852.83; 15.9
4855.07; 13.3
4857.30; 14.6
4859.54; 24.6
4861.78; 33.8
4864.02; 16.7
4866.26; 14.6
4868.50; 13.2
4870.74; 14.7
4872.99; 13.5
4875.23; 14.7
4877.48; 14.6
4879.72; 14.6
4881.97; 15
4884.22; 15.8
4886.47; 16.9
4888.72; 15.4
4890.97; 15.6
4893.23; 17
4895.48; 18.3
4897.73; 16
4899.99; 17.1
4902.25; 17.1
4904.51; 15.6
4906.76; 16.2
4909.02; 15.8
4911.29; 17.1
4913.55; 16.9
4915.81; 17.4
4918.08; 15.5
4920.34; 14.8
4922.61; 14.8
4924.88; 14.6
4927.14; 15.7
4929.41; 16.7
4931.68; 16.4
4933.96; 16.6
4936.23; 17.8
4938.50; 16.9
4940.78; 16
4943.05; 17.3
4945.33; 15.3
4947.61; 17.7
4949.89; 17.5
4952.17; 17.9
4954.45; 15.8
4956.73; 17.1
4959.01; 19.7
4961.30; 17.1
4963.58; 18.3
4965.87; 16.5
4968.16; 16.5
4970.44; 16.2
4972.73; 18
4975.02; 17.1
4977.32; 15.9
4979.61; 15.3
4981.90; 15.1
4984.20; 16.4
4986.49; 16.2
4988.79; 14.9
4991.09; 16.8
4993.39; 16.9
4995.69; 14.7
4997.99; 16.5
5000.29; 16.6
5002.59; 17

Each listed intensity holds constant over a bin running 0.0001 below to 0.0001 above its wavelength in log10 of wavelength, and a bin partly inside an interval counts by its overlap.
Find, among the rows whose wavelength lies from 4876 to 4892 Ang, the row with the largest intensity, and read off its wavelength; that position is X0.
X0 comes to 4886.47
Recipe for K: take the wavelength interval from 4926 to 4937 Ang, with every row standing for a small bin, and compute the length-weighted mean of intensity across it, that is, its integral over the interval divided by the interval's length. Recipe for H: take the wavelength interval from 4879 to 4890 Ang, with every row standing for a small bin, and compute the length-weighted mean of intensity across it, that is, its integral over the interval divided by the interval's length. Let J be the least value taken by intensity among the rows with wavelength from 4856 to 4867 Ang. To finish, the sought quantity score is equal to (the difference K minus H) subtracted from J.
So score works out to 13.6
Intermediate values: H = 16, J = 14.6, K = 16.6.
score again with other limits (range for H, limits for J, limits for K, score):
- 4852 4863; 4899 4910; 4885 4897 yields 19.5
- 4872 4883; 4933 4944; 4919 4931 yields 15.1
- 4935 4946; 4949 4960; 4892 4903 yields 15.4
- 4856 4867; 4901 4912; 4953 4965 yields 19.0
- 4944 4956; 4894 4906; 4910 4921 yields 16.1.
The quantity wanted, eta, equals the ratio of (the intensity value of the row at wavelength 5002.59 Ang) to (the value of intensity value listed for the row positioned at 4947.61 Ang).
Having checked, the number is 0.96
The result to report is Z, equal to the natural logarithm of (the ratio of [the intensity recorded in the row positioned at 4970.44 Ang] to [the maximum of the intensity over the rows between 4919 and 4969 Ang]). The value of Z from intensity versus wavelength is -0.20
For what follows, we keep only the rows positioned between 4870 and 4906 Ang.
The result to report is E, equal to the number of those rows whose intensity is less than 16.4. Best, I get 11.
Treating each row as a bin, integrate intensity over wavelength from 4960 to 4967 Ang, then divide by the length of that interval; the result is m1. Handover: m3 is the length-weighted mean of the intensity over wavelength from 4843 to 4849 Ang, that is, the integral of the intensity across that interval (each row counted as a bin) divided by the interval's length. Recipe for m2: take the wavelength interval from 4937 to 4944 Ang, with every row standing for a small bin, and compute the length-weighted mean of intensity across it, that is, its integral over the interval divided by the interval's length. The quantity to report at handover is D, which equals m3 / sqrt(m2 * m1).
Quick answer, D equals 0.84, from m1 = 17.3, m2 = 16.8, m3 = 14.4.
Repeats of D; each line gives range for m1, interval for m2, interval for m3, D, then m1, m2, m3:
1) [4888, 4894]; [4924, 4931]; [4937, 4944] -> 1.06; 16.0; 15.8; 16.8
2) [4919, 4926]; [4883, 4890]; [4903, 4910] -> 1.04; 14.8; 16.0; 16.0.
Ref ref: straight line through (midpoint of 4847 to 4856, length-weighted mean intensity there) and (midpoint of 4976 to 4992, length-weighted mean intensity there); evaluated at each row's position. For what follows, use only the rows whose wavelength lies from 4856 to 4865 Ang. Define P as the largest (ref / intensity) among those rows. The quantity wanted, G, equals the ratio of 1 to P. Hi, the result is 0.98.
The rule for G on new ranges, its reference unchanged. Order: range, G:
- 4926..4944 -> 1.02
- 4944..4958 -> 0.99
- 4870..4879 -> 0.90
